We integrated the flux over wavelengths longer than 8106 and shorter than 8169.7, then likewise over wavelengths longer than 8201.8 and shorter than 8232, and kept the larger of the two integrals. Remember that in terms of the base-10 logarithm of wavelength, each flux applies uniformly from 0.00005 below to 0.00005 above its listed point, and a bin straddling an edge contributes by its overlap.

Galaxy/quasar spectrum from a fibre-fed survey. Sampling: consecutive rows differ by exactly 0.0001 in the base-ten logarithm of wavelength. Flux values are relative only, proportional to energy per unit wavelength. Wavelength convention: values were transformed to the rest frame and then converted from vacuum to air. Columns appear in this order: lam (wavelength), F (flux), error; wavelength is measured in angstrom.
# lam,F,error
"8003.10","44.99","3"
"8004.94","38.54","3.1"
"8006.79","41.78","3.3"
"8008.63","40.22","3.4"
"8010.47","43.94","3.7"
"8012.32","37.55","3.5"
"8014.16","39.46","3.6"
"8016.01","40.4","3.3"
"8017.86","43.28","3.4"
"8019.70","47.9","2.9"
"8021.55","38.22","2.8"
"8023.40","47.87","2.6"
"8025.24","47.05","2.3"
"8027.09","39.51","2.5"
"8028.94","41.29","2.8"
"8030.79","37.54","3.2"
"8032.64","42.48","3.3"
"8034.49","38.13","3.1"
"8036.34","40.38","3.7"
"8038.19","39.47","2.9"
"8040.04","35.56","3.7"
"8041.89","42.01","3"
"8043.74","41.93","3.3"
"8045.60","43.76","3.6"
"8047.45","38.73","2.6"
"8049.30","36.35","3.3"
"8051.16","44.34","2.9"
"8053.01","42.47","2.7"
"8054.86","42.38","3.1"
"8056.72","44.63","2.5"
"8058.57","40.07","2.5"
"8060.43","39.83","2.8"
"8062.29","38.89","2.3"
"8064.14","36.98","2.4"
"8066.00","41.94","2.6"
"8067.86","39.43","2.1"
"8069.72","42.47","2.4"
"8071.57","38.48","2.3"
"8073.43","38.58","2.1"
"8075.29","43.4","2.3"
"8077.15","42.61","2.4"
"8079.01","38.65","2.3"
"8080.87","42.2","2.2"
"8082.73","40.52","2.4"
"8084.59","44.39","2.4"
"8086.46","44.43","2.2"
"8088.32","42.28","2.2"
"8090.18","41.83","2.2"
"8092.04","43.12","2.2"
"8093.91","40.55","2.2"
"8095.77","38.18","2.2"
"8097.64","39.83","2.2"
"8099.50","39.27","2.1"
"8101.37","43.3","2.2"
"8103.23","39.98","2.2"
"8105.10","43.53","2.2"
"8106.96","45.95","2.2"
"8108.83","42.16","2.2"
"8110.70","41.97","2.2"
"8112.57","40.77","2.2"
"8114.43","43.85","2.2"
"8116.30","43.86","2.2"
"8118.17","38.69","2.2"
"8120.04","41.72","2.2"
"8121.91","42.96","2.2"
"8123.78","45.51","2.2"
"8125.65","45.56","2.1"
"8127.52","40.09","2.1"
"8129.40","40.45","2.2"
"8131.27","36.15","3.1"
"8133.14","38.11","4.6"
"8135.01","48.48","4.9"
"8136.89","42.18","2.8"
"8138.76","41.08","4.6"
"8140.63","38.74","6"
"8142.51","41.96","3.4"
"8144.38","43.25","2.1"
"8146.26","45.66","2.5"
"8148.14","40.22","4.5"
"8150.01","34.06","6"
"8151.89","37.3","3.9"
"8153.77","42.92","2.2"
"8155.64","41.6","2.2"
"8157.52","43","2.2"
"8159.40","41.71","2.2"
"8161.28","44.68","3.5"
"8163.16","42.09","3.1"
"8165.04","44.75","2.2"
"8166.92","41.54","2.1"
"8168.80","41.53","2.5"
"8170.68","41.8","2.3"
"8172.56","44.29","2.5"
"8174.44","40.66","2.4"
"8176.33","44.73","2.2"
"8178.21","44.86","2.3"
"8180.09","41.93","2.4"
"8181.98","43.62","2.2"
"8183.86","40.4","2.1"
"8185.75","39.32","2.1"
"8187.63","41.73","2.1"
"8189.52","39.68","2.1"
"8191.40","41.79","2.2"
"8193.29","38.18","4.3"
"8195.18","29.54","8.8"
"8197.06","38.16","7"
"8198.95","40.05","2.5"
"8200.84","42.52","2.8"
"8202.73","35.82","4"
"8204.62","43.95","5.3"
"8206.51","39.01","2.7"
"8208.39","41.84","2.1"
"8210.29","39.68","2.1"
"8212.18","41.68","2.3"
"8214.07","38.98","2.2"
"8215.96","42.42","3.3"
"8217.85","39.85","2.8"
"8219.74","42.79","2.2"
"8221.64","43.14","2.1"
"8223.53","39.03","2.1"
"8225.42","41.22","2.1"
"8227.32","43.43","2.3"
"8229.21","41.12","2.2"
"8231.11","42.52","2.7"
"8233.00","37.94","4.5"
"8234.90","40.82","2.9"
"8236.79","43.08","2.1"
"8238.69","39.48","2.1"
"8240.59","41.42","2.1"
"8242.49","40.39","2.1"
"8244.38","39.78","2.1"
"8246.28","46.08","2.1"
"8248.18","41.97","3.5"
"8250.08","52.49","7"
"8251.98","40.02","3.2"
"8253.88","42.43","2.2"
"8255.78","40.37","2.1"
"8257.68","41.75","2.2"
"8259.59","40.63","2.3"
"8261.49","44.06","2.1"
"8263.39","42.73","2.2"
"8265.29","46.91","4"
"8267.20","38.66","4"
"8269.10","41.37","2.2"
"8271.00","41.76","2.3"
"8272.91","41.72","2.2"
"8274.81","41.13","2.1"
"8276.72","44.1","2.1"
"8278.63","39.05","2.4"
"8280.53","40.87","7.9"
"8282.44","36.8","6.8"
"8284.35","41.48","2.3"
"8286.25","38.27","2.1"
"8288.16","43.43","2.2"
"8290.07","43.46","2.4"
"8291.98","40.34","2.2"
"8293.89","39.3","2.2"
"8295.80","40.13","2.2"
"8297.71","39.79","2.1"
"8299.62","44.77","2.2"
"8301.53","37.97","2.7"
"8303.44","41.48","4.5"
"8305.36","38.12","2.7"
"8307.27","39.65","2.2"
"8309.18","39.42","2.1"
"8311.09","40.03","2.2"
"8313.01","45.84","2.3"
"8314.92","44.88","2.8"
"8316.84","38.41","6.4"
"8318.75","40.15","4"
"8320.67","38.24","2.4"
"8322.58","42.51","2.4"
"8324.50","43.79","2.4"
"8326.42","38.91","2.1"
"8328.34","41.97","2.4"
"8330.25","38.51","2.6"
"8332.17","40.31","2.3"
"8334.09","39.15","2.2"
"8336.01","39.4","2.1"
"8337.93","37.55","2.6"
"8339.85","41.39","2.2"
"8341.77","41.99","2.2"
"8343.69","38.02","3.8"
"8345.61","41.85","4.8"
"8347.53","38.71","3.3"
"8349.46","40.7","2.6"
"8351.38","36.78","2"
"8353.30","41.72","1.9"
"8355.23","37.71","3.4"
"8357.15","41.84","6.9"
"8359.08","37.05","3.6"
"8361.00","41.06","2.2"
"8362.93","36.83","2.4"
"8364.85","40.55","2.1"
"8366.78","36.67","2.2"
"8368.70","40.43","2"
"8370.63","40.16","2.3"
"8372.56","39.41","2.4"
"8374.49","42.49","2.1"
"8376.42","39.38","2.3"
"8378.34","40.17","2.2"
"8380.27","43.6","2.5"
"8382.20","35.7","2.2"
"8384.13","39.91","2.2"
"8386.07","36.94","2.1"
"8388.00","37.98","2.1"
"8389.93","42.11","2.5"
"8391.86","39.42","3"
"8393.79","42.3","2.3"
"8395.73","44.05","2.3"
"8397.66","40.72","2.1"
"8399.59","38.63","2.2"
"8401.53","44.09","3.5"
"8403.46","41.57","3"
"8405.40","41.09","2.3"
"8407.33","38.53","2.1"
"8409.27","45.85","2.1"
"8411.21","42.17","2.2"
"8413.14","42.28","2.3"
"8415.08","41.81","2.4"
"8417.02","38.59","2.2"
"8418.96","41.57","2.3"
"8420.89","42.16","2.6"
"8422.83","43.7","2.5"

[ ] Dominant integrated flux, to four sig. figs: 2669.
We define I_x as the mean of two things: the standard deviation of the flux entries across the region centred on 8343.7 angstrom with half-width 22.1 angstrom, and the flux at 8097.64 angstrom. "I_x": 20.9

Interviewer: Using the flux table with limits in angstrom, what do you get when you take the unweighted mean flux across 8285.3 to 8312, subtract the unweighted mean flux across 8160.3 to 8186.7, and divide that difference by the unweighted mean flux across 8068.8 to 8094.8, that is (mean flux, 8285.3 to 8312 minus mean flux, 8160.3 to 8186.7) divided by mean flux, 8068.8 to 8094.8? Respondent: -0.051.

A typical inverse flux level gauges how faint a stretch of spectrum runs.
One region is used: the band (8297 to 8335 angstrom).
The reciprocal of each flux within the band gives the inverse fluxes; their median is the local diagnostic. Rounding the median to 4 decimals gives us 0.0251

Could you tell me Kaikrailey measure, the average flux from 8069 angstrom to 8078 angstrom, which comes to 41.1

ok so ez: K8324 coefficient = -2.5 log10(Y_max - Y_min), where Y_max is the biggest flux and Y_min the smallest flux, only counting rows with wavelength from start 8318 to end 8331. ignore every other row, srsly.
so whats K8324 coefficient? -1.9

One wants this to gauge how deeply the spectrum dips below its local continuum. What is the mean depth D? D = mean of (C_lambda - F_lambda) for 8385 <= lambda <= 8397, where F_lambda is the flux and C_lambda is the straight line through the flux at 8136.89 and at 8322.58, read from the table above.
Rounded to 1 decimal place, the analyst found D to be 2.2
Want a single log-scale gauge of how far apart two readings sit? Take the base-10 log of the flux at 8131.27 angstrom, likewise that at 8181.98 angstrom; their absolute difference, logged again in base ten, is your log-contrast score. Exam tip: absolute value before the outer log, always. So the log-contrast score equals -1.09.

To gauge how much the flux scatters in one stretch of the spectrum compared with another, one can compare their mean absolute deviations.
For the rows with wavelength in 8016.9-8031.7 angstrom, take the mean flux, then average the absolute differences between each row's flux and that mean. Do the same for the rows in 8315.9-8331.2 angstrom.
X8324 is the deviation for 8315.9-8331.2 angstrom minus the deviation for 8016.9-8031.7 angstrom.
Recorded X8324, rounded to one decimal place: -1.9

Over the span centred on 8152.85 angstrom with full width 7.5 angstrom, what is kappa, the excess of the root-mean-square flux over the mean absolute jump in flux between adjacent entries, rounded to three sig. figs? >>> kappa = 35.7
